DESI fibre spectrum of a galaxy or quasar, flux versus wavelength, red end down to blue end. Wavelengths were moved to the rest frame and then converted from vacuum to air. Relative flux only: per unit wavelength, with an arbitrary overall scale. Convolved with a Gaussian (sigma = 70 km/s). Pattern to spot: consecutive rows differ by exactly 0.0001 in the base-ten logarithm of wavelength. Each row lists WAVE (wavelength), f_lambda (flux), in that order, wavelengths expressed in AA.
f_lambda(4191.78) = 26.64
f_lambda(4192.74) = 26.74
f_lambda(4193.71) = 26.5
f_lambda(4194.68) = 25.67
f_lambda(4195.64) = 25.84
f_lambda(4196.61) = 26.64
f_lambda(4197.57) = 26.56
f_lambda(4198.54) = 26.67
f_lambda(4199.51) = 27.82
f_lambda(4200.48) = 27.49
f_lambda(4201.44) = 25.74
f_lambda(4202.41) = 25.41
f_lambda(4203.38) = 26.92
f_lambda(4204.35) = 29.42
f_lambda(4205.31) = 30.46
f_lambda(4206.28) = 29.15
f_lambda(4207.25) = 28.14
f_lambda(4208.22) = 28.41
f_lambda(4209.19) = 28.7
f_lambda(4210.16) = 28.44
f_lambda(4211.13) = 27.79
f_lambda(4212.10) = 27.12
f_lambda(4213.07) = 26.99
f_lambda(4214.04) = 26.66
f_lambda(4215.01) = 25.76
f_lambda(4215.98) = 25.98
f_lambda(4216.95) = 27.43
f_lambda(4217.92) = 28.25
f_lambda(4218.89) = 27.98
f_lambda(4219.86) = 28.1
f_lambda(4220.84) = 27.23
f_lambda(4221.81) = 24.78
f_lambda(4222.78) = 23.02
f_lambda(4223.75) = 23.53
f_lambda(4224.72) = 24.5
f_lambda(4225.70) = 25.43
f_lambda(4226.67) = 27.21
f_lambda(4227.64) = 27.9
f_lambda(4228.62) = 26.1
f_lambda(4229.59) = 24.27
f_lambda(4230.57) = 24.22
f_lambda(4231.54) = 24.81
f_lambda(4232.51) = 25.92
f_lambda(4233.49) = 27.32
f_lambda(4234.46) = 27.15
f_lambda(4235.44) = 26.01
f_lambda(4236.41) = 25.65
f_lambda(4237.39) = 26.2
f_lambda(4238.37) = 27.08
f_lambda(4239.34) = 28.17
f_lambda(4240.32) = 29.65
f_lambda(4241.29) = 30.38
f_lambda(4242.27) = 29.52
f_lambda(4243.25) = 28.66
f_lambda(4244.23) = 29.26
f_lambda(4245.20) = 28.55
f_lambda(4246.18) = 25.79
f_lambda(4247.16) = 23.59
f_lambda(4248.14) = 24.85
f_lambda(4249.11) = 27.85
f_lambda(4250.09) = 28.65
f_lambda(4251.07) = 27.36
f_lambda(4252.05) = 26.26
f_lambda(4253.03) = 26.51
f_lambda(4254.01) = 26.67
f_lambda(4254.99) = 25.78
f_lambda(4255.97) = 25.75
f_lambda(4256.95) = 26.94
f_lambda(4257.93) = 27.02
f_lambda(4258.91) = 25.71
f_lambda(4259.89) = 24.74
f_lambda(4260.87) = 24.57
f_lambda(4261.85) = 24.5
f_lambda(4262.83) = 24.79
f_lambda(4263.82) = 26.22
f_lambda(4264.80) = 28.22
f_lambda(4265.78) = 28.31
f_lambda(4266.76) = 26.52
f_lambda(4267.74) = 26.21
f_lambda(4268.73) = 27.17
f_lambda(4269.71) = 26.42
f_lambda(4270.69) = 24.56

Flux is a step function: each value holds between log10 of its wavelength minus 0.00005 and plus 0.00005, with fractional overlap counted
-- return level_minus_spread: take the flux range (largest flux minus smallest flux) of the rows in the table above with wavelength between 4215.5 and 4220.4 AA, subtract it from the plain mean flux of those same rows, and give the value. 25.3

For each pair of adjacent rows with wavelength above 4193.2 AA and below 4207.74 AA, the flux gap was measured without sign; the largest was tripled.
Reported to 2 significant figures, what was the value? 7.5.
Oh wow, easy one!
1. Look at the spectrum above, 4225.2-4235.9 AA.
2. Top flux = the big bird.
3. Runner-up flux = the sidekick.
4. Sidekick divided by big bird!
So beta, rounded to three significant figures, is 0.979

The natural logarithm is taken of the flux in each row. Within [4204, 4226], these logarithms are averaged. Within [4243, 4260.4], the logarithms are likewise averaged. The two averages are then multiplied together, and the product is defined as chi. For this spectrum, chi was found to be 10.8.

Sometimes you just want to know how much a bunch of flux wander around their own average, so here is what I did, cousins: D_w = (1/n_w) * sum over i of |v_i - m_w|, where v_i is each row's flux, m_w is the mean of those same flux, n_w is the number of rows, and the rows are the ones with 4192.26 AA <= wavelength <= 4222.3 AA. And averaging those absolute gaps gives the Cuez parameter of 1.04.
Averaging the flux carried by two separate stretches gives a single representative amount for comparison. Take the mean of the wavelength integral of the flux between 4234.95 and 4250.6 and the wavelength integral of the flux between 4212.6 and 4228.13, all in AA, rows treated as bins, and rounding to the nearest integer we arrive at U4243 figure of 419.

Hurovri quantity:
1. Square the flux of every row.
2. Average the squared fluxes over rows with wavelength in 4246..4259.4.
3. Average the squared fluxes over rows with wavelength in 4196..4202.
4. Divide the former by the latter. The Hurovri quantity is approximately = 0.97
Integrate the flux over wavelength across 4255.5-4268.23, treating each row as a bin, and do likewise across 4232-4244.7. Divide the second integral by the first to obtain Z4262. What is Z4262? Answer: 1.06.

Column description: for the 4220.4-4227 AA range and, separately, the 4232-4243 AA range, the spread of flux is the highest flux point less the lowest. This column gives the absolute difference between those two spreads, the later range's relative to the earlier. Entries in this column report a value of 0.52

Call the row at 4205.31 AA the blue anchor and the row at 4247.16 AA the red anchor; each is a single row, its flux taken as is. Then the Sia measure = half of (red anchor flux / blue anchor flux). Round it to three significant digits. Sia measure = 0.387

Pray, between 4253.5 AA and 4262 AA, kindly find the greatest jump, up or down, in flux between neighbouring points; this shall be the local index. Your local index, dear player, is 1.310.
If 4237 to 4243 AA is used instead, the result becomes 1.480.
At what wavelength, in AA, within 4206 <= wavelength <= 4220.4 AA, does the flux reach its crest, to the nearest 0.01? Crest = 4206.28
